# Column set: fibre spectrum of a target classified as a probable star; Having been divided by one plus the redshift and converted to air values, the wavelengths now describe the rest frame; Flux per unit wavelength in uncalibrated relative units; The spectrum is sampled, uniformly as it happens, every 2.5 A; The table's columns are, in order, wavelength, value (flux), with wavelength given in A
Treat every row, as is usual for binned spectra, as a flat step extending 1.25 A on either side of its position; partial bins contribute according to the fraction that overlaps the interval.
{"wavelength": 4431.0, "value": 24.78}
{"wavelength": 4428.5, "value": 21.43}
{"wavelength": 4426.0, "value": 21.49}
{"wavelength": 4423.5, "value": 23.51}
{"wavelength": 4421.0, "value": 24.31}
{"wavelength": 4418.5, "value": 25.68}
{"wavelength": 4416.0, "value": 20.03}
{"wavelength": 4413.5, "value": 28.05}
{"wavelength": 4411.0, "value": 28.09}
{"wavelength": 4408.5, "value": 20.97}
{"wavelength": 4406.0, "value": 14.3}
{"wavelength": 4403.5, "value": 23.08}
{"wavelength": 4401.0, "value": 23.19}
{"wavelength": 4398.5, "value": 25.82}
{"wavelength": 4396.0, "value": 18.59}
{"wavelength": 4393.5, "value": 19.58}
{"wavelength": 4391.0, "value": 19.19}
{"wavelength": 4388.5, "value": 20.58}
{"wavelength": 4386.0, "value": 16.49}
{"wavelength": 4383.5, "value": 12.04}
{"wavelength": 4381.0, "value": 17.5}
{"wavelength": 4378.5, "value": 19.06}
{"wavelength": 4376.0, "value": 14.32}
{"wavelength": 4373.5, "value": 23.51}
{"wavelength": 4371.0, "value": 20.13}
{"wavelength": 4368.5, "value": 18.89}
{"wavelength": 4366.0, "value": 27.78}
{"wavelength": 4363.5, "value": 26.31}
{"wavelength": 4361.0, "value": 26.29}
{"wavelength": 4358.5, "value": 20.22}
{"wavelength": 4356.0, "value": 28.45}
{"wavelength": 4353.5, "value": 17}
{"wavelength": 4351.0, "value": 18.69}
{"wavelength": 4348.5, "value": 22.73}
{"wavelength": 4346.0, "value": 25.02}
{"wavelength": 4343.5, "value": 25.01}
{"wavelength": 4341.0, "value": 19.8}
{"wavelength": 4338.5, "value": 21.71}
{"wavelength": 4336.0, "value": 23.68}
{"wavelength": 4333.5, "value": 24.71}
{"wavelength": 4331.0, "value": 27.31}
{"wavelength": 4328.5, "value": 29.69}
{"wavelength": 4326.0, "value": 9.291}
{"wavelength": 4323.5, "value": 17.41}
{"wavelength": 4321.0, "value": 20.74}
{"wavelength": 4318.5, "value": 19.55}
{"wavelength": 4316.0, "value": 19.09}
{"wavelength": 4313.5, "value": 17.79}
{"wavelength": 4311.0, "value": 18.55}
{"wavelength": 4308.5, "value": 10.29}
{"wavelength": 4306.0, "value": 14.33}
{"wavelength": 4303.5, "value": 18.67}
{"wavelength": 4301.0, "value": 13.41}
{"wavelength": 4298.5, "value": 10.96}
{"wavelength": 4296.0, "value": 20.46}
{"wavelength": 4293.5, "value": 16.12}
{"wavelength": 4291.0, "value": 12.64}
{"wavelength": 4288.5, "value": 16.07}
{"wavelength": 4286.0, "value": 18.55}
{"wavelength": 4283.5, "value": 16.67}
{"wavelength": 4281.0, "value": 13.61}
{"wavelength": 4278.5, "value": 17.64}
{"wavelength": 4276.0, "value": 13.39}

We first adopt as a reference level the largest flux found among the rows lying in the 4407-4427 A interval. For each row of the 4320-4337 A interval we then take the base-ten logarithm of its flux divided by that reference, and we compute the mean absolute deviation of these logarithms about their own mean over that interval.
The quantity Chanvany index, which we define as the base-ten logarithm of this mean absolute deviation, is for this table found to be -0.921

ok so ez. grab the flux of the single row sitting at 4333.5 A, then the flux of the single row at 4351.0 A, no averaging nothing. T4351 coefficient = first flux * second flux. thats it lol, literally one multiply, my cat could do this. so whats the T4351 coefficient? 462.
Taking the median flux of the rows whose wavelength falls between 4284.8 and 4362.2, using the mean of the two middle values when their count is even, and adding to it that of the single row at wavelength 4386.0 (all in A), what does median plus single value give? 36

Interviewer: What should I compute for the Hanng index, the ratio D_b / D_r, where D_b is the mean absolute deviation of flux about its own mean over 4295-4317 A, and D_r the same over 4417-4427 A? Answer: 2.6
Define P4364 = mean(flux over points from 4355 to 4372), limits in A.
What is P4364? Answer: 24.0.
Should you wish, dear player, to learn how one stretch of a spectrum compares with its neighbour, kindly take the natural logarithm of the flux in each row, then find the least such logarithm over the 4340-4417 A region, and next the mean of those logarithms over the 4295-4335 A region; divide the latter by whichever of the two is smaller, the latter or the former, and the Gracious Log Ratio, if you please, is 1.15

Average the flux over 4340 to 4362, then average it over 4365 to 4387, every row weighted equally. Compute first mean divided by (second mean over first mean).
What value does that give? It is 27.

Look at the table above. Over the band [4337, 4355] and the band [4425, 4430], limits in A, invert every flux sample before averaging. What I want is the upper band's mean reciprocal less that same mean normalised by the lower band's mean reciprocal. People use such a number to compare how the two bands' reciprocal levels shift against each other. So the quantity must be -0.93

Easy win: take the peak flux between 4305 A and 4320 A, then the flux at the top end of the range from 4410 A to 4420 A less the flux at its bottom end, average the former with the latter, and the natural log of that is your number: 2.15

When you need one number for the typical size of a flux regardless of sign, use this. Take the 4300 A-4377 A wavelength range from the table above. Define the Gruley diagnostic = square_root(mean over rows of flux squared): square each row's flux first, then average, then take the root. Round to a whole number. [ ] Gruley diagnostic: 21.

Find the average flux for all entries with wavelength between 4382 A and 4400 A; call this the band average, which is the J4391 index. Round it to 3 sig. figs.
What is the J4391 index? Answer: 18.9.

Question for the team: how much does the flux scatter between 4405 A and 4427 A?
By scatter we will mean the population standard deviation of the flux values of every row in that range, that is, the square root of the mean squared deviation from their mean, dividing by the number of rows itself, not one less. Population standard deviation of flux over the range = 4.1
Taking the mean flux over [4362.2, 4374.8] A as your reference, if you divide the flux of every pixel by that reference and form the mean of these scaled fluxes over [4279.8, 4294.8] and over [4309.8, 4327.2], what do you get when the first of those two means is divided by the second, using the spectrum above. 0.89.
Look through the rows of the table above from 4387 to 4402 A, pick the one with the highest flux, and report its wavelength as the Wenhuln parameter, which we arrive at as 4398.5 A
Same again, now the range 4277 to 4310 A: 4296.0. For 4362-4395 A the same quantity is 4366.0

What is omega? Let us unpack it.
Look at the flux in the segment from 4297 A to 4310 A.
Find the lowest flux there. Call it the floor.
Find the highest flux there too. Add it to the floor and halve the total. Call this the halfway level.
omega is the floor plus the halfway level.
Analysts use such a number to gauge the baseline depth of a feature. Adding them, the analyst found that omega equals 25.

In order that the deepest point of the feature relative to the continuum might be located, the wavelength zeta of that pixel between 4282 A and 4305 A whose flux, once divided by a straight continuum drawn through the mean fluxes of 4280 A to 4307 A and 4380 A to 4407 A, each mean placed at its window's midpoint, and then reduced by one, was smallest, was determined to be 4298.5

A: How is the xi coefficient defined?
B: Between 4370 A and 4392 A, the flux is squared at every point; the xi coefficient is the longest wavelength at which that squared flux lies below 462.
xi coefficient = 4391.0 A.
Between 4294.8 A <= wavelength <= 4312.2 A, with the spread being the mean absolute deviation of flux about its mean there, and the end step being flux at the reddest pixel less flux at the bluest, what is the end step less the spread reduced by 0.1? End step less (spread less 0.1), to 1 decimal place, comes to -5.2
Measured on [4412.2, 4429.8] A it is -8.7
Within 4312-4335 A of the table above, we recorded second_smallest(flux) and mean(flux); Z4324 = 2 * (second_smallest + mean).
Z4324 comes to 76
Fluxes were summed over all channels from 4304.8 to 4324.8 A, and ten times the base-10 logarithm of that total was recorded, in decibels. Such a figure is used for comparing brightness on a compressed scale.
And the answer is 21.4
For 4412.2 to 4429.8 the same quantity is 22.2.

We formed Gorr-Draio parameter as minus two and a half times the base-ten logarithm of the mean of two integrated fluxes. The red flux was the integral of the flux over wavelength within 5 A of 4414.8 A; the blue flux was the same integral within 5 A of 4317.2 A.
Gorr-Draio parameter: -5.87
